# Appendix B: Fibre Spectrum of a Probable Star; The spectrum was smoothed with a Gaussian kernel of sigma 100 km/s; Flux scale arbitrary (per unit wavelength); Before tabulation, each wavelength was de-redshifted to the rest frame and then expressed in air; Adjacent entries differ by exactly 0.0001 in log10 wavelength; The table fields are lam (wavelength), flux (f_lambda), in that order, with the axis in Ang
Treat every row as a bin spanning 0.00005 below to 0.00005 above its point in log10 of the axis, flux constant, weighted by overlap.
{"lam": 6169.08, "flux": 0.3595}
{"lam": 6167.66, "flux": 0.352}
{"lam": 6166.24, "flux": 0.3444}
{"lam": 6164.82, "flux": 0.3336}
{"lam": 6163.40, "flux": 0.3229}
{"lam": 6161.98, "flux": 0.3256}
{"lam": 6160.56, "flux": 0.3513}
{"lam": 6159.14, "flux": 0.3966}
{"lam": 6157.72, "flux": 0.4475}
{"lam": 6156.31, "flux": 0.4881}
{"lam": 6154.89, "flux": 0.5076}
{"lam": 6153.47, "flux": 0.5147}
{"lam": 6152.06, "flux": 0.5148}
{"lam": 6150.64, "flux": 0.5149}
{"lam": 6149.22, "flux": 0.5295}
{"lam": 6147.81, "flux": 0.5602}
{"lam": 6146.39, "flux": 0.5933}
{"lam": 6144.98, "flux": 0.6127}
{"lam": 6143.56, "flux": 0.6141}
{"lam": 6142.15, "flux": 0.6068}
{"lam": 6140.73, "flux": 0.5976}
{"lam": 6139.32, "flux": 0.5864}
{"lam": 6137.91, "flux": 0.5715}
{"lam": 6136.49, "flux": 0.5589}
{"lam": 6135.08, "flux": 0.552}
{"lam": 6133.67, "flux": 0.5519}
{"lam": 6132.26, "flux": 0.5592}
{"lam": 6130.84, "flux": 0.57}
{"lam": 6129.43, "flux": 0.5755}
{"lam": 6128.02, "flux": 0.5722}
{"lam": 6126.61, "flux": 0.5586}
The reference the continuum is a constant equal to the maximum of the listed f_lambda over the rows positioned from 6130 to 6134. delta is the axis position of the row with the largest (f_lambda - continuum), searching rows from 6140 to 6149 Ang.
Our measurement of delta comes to 6143.56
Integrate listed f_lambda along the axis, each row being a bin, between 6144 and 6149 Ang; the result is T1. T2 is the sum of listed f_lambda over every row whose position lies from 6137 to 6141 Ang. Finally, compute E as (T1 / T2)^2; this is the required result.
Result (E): 2.8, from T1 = 2.9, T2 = 1.76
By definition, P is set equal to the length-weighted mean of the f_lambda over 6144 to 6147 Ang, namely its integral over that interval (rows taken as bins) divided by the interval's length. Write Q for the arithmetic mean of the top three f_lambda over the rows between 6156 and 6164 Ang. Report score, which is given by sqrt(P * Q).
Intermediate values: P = 0.60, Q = 0.44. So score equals 0.52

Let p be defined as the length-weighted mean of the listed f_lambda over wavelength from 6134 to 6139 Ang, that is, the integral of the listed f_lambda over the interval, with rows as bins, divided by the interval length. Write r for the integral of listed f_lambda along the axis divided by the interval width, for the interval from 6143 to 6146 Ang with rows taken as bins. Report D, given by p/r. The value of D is 0.92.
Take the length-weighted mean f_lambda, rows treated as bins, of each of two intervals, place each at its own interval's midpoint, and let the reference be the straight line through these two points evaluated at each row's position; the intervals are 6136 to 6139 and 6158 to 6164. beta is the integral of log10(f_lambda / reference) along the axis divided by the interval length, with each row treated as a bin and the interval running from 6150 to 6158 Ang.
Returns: 0.08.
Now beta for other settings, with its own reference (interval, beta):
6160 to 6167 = 0.00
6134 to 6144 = 0.02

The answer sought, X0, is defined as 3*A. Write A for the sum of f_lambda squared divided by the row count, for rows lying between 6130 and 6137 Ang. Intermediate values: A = 0.31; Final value 0.94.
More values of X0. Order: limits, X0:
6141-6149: 1.07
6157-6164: 0.41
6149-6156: 0.80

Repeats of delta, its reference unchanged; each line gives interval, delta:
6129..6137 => 6129.43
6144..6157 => 6144.98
